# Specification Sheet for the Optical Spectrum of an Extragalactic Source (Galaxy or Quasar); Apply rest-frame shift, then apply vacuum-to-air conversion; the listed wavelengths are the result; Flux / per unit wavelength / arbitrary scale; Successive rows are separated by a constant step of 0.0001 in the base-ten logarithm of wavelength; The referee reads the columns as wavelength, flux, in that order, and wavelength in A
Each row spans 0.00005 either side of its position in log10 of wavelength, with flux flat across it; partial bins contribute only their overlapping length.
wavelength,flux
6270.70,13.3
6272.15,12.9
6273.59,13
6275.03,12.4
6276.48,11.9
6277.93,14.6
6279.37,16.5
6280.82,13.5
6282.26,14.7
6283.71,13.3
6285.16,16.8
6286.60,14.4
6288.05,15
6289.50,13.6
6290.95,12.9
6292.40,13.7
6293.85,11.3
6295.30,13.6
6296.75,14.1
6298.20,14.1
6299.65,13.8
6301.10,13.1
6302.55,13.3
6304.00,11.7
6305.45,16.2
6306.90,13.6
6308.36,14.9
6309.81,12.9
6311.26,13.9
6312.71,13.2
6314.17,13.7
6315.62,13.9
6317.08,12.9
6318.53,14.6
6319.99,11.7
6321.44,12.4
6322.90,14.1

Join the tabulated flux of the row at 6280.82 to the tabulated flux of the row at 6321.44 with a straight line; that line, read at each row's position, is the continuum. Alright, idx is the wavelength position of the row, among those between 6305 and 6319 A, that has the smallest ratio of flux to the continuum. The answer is 6309.81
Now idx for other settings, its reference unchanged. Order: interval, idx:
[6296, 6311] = 6304.00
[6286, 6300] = 6293.85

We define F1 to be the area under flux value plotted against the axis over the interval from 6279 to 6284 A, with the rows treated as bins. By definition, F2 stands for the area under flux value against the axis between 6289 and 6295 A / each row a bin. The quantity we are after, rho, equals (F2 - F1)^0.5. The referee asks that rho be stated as 2.2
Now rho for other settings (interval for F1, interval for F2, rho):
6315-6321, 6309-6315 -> 1.2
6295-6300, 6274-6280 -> 3.6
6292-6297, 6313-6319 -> 4.1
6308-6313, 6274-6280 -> 3.7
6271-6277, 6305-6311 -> 3.2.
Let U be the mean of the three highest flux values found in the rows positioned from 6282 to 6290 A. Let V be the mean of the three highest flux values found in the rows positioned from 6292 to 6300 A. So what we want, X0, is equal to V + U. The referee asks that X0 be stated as 29.5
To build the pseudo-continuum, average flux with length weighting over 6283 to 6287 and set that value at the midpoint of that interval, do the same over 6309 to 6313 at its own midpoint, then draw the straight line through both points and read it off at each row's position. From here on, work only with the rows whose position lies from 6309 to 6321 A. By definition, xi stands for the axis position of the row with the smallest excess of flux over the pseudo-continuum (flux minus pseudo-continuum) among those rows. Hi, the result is 6319.99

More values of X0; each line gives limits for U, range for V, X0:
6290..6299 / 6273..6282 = 28.8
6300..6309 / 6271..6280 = 29.6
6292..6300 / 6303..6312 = 29.0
